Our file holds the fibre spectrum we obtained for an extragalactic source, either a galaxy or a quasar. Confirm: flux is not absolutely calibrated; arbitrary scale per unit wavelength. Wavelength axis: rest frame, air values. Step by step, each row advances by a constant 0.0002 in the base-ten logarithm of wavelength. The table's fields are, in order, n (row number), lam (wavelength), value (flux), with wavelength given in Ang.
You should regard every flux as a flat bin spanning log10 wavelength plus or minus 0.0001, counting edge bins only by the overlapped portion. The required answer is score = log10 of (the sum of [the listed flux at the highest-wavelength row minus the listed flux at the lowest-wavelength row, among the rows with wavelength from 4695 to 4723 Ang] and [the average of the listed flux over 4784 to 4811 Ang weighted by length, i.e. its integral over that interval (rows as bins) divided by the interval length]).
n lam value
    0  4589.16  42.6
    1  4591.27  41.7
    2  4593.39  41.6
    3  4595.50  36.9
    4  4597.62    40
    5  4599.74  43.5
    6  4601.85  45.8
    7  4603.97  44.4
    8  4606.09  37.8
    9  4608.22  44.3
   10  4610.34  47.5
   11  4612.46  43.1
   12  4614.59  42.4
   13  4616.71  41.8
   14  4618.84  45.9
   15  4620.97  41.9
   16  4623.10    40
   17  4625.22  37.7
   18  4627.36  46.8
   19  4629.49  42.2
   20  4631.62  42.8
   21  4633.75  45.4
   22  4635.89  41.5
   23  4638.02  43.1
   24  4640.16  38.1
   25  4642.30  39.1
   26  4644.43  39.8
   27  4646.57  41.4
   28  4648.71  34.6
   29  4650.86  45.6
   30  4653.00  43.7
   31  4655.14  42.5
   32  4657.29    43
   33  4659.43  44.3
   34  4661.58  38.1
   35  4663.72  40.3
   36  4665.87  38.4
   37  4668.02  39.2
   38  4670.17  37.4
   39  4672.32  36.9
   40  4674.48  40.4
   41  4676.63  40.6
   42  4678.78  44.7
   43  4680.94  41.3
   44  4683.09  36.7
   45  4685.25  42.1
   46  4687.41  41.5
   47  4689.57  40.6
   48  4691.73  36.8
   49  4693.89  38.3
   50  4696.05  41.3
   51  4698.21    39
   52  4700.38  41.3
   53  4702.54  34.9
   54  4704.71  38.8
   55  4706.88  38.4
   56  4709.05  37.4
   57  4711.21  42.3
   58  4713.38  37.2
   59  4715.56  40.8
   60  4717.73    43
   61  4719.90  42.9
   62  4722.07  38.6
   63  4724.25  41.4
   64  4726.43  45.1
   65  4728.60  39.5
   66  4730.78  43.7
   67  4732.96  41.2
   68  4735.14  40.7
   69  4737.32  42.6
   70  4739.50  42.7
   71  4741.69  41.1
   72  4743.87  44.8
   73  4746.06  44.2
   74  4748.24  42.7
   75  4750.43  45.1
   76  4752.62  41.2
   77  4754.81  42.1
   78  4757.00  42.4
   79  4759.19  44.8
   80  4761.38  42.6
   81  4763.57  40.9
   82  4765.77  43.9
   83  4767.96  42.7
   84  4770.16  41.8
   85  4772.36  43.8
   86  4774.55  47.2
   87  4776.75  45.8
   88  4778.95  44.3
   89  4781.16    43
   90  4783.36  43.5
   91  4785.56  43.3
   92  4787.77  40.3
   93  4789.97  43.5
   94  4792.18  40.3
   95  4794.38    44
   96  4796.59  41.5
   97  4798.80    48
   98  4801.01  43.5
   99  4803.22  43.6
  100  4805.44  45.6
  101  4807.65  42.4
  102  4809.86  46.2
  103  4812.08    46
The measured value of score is 1.61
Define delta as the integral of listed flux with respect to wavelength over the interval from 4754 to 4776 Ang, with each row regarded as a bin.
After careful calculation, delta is 952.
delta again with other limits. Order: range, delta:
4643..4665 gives 908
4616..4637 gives 895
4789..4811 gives 965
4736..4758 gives 943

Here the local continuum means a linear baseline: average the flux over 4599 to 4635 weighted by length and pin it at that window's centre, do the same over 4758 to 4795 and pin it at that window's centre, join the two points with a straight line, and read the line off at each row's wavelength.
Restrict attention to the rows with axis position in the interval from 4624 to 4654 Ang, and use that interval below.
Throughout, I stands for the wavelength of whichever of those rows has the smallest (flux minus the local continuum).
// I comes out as 4648.71 Ang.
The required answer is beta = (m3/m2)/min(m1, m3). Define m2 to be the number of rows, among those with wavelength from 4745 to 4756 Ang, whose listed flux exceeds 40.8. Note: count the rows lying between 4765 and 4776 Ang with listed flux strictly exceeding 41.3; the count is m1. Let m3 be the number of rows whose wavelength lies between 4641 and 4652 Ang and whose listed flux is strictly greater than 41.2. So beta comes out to 0.20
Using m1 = 5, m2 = 5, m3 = 2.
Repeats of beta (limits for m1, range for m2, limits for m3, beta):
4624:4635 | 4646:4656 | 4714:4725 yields 0.25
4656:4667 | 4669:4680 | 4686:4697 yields 1.00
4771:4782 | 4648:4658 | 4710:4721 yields 0.25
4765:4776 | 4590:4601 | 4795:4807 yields 0.33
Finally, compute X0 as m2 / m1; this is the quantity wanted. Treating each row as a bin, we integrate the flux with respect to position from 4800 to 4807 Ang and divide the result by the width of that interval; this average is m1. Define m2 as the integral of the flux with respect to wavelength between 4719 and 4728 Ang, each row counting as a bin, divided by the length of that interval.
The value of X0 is 0.95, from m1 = 44.1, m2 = 41.9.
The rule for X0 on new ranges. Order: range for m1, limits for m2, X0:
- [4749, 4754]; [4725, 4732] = 0.99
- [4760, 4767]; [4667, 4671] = 0.90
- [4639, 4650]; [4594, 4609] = 1.08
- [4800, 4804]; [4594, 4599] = 0.90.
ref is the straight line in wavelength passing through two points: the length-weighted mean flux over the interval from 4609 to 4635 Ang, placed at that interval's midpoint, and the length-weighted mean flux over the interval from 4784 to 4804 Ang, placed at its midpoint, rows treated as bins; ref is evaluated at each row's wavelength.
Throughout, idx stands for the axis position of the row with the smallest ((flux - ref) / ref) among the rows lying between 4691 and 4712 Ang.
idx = 4702.54 Ang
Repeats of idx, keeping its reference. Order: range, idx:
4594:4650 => 4648.71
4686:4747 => 4702.54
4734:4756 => 4735.14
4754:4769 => 4763.57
